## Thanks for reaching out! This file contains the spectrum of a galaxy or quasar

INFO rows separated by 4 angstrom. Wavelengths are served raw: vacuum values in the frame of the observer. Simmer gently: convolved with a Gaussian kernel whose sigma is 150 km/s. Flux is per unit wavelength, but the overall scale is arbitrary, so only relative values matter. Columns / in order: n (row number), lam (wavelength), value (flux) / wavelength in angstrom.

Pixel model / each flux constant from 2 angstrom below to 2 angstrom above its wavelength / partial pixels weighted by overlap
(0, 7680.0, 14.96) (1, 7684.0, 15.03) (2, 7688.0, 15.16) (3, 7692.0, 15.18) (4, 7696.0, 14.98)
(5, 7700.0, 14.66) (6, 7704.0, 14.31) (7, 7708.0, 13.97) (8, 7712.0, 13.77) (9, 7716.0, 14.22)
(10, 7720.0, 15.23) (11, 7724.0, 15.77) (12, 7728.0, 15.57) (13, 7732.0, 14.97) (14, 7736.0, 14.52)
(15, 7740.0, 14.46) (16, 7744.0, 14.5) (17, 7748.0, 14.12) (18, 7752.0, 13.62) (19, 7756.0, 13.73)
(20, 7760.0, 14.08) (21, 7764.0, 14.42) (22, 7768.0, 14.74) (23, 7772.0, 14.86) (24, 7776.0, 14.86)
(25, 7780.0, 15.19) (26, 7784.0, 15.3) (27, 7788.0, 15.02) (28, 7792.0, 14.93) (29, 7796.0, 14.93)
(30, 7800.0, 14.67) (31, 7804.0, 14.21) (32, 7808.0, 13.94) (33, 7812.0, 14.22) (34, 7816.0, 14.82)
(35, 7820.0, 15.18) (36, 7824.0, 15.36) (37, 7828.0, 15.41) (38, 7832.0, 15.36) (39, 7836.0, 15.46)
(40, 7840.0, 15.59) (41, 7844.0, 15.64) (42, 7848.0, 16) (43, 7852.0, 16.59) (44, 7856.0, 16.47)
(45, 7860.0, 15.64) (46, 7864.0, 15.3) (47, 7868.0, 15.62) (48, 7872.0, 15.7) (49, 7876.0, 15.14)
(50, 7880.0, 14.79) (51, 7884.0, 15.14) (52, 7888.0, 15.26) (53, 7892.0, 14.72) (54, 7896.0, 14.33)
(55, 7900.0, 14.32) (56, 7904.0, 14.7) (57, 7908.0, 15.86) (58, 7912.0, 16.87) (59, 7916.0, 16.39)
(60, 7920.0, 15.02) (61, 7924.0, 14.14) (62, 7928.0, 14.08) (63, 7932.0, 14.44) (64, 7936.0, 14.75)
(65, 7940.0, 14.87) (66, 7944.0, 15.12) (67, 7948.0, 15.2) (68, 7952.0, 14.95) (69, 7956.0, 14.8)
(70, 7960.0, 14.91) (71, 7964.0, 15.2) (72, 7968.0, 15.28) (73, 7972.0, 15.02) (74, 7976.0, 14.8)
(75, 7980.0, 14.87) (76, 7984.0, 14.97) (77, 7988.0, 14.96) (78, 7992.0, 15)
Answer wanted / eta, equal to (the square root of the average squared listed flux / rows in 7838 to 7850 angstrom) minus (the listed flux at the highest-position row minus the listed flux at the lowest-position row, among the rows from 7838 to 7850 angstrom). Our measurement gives 15.3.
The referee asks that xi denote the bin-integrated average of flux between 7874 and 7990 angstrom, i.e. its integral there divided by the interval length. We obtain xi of 15.0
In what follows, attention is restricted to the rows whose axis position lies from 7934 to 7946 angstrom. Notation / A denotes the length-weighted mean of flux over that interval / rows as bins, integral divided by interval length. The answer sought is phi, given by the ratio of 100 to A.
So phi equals 6.71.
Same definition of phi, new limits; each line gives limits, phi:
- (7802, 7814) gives 7.08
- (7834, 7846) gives 6.43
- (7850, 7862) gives 6.16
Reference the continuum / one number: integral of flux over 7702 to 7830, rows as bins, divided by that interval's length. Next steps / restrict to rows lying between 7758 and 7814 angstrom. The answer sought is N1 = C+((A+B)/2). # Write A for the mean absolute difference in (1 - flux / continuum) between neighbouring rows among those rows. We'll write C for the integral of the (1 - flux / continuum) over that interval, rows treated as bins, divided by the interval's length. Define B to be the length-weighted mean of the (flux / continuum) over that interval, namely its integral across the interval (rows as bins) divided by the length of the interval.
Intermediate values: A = 0.0150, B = 1.00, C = -0.001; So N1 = 0.507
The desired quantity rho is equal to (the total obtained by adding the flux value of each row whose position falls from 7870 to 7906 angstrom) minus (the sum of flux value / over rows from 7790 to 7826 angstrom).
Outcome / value 2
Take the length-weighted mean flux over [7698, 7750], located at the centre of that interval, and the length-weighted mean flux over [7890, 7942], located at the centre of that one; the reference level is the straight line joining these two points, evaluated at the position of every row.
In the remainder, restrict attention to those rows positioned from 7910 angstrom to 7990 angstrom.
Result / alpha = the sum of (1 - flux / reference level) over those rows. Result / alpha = -0.02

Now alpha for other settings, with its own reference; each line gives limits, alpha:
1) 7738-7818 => 0.25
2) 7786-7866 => -0.59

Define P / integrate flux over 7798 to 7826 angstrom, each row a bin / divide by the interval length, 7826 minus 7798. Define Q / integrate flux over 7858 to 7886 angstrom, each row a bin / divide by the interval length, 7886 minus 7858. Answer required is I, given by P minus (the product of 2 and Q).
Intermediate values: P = 14.6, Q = 15.3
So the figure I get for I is -16.0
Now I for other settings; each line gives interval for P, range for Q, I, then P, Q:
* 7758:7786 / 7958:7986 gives -15.2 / 14.8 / 15.0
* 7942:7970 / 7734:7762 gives -13.2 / 15.1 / 14.1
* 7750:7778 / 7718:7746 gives -15.7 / 14.3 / 15.0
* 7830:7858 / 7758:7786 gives -13.7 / 15.9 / 14.8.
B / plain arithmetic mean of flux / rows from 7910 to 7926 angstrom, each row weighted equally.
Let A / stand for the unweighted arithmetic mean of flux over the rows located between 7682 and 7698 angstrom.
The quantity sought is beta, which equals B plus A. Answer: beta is 30.7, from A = 15.1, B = 15.6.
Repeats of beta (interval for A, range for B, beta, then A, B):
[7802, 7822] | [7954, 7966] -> 29.4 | 14.5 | 15.0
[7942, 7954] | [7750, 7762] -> 28.9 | 15.1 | 13.8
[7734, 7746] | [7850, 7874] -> 30.4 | 14.5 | 15.9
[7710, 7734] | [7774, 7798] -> 30.0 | 14.9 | 15.0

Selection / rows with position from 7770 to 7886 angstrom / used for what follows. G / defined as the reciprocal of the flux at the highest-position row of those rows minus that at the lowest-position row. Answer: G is -0.0012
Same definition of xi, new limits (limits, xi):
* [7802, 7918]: 15.3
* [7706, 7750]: 14.6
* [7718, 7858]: 15.0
